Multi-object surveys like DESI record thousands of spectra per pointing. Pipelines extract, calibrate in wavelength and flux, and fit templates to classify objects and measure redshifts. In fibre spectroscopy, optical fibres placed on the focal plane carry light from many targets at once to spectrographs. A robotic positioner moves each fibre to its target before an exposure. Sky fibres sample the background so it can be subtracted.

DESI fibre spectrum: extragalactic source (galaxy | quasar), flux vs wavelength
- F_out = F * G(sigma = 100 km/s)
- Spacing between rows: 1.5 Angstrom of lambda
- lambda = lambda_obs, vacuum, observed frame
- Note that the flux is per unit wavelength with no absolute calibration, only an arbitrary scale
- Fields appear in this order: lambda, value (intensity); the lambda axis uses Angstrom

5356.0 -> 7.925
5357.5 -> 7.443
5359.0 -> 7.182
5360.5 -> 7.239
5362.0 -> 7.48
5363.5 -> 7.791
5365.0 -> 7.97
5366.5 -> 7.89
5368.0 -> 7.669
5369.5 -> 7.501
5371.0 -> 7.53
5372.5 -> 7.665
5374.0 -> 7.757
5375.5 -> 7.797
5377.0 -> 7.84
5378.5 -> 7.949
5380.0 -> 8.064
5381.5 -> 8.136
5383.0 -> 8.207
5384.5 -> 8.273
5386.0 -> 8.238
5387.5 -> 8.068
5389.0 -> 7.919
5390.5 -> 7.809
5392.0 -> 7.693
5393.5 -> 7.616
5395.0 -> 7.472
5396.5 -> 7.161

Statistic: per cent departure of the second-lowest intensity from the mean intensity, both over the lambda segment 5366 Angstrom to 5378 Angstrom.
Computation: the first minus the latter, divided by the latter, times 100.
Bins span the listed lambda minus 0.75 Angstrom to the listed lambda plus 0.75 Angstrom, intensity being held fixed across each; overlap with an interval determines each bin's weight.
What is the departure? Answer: -2.3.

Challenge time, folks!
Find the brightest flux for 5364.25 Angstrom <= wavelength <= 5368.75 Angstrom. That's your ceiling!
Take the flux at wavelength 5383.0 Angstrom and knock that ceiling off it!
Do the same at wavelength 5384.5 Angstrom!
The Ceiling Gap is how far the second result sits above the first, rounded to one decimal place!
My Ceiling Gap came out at 0.1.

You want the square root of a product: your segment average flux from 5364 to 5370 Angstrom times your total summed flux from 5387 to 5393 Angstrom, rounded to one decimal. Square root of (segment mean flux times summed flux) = 15.6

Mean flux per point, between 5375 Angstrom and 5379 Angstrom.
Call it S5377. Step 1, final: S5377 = 7.86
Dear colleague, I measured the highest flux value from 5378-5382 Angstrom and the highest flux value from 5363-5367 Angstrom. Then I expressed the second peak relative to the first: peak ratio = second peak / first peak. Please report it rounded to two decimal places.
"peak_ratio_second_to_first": 0.98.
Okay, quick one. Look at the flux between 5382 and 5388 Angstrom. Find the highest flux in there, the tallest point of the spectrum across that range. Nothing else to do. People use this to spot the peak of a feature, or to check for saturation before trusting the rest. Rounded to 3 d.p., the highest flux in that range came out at 8.273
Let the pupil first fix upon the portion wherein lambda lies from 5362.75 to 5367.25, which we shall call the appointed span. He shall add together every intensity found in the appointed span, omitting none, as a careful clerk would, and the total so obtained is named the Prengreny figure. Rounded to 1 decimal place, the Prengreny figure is 23.7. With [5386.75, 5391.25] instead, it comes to 23.8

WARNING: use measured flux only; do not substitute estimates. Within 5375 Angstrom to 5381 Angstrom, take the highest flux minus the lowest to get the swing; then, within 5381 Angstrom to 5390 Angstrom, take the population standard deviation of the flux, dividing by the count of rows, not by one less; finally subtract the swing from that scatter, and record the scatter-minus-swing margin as -0.15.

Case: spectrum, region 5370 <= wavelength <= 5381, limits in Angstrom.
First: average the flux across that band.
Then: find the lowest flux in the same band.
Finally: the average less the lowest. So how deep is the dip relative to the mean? 0.27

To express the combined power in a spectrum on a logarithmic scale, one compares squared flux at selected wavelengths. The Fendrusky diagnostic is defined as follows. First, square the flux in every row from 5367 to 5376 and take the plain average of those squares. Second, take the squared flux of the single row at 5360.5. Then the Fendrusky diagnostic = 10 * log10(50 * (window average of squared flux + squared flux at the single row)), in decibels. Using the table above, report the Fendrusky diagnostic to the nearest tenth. 37.4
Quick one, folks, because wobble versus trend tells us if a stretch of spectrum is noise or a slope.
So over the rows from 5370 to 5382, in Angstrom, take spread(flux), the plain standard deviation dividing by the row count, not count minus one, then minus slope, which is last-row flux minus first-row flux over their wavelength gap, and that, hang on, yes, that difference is 0.131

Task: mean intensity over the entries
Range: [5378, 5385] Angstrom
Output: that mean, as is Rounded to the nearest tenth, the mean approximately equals 8.1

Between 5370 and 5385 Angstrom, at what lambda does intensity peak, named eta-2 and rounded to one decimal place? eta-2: 5384.5 Angstrom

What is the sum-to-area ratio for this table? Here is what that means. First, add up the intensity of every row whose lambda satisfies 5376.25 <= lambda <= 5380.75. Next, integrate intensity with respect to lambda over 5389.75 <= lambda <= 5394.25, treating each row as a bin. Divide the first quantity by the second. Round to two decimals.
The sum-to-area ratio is 0.69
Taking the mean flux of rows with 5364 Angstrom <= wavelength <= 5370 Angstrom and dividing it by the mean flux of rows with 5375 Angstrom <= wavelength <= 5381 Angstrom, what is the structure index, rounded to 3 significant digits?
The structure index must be 0.980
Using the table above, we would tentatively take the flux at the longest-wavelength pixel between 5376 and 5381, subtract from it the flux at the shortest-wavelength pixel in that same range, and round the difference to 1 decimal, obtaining 0.2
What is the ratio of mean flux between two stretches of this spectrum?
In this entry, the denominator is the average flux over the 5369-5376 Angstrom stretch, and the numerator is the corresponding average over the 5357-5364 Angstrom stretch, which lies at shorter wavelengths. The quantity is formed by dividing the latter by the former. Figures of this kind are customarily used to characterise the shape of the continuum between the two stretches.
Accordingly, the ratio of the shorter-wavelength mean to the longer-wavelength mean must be 0.97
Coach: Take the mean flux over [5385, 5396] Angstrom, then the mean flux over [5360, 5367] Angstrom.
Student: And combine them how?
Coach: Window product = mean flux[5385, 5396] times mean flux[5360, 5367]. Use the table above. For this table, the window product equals 60.1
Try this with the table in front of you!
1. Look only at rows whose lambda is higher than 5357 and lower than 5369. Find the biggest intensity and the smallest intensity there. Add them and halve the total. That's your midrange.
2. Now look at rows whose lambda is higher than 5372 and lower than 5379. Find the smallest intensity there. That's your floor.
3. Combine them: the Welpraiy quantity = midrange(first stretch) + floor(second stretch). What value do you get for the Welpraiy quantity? 15.2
